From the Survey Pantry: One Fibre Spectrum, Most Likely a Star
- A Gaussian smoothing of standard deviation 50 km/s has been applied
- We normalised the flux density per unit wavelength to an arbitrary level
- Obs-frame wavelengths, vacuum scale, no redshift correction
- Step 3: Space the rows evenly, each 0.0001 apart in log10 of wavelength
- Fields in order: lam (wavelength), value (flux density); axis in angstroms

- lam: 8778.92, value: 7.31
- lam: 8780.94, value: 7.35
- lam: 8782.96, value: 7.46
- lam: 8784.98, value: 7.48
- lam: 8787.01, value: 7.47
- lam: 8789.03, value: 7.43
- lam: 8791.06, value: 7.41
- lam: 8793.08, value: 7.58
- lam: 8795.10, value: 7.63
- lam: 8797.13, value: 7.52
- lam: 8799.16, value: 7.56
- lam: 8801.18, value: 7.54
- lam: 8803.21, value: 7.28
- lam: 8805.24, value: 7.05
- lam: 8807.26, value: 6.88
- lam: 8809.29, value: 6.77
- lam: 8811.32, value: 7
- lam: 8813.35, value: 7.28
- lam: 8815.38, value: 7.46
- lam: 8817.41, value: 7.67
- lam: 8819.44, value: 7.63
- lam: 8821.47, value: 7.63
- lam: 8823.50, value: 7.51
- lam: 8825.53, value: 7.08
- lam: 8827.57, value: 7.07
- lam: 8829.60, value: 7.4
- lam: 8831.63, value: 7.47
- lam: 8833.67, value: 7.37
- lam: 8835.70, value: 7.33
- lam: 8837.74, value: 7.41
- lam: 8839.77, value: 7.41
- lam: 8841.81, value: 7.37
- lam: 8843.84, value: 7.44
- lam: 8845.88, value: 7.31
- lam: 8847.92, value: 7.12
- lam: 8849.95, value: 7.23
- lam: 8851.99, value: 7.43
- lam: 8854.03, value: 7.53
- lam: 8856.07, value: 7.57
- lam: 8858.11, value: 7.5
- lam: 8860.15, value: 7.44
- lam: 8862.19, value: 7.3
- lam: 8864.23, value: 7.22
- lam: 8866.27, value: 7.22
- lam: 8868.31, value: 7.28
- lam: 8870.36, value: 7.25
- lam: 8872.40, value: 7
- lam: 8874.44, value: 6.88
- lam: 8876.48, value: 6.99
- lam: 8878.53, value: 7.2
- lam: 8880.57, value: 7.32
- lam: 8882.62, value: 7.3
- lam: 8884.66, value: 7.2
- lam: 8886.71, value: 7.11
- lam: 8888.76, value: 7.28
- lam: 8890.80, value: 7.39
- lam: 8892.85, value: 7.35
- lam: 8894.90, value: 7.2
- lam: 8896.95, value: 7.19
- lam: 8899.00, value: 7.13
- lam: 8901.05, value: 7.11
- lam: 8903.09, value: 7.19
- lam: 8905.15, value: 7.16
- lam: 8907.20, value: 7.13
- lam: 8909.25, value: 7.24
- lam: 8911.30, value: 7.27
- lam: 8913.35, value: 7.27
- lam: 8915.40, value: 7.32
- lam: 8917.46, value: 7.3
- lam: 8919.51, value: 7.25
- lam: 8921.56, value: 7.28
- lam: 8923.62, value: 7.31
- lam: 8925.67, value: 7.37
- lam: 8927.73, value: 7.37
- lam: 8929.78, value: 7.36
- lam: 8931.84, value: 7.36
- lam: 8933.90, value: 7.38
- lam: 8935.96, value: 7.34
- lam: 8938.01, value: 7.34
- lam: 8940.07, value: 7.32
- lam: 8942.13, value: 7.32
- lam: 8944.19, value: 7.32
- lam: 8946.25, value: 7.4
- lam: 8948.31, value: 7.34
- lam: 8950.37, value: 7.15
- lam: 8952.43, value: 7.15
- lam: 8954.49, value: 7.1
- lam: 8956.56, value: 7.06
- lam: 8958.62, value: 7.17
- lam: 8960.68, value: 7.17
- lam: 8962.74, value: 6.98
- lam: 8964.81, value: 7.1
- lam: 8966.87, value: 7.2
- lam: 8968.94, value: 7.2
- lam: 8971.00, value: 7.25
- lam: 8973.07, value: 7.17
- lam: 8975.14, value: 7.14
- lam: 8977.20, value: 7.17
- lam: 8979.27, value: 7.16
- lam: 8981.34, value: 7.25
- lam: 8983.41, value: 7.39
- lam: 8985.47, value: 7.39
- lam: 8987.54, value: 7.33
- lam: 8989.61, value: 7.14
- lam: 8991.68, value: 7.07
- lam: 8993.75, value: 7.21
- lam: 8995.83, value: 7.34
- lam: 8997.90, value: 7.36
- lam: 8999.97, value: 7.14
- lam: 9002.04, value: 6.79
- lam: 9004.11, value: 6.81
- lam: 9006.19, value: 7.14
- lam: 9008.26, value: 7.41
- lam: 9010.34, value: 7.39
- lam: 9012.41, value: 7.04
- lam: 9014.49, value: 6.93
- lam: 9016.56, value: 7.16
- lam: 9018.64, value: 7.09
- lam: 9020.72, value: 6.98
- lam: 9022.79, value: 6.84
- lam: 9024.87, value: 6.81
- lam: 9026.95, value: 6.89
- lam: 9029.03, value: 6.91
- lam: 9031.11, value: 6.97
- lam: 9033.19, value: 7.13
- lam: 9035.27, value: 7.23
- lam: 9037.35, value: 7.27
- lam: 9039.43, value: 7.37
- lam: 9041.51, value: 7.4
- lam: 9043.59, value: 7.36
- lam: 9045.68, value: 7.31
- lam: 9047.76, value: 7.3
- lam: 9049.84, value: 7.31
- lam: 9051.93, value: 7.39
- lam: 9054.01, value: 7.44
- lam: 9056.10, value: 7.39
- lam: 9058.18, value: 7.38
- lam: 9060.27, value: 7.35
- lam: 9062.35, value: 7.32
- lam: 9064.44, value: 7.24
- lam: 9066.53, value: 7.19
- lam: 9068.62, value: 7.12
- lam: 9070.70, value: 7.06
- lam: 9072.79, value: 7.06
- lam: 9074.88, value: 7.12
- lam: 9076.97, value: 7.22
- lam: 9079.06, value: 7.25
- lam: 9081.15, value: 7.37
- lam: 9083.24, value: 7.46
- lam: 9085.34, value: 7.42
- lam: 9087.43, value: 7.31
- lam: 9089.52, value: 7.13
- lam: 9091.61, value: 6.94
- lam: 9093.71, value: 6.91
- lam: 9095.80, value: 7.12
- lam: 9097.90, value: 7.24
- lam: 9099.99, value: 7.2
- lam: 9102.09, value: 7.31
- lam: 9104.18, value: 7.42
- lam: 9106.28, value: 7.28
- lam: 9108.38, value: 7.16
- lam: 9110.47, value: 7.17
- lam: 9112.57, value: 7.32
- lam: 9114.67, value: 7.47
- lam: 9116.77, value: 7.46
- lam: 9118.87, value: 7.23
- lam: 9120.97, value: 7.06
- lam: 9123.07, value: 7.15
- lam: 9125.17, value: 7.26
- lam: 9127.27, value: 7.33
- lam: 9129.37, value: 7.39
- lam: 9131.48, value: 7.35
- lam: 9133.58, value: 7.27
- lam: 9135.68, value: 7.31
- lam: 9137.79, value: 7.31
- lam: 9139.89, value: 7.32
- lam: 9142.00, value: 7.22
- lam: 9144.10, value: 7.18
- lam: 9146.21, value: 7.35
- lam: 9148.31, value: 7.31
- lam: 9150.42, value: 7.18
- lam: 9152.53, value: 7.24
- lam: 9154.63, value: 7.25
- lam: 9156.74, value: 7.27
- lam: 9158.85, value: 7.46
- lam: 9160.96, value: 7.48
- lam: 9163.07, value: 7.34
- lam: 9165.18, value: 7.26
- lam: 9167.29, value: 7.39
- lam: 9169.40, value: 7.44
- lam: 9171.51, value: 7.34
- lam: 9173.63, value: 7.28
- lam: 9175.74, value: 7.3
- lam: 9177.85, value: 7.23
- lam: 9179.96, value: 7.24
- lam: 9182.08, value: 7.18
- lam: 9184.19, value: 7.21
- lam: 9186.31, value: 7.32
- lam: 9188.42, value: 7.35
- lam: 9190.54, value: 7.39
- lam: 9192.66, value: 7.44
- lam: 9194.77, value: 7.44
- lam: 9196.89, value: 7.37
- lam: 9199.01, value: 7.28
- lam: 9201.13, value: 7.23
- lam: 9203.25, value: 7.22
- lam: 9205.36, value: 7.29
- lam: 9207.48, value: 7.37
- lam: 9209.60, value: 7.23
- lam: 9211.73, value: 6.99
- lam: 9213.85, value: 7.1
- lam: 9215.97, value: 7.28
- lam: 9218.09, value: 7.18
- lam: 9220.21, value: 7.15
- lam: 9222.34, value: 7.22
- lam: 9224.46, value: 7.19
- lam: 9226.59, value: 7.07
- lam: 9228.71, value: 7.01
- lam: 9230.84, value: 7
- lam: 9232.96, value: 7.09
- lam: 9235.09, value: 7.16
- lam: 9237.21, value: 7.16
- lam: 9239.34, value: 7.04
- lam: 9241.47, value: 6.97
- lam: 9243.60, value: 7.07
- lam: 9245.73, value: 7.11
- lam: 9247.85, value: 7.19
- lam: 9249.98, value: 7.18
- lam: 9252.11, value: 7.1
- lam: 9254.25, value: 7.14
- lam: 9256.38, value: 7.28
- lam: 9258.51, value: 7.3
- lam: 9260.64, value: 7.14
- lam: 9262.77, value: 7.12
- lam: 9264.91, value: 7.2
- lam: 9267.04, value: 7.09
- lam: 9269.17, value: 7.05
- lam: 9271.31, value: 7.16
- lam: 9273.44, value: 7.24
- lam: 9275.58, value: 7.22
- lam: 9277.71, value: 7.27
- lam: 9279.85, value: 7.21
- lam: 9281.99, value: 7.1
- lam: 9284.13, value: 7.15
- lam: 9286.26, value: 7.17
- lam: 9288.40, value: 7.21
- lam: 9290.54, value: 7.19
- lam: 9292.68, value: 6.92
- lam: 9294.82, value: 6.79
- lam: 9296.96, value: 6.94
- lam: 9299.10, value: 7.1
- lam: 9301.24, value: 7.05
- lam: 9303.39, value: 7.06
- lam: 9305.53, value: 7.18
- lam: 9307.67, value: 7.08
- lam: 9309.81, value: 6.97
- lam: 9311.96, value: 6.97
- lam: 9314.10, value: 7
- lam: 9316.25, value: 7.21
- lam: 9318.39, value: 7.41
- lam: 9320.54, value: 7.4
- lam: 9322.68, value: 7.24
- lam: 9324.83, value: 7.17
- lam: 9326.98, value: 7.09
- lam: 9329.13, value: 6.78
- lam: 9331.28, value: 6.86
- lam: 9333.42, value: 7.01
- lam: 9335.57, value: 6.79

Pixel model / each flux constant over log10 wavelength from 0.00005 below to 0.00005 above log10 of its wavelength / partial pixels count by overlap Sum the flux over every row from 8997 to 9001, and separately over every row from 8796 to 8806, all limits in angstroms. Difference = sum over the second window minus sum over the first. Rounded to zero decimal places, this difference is 22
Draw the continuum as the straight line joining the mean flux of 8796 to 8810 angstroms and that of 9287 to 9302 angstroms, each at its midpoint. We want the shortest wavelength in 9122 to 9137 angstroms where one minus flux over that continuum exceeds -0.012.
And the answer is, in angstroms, 9123.07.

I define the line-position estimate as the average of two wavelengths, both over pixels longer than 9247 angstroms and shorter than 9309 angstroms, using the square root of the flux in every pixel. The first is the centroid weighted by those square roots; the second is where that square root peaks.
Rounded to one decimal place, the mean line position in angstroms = 9268.1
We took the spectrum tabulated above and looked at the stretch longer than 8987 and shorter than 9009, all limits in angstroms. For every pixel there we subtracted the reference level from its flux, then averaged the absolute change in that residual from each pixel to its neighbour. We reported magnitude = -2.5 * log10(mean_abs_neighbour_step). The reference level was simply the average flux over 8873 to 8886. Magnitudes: 1.9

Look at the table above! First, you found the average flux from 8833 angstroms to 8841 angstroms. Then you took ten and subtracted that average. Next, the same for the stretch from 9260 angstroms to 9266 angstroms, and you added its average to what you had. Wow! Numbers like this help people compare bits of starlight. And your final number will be 9.8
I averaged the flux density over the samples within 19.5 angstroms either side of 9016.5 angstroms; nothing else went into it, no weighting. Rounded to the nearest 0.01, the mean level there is 7.05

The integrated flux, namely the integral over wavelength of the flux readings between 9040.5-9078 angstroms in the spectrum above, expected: 273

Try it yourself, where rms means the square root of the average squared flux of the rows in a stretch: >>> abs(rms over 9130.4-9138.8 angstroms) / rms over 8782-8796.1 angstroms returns 0.98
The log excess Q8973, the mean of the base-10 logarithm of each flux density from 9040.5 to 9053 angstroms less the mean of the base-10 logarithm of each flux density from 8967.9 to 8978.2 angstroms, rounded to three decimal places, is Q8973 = 0.010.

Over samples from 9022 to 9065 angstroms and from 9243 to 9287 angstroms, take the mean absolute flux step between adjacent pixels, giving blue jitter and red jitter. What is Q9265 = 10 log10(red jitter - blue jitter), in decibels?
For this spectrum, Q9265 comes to -19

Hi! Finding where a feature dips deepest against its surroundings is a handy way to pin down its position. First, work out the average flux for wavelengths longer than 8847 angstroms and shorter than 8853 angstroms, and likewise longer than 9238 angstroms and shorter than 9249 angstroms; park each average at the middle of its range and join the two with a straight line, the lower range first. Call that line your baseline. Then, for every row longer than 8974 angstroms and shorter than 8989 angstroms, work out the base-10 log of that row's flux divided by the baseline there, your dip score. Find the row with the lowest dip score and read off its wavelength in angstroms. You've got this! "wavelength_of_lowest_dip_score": 8975.14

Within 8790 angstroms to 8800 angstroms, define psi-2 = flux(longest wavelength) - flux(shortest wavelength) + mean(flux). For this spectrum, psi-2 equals 7.69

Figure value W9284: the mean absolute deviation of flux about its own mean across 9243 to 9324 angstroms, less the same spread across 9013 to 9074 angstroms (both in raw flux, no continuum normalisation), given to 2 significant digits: -0.069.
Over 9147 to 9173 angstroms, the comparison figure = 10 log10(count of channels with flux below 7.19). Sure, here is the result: 0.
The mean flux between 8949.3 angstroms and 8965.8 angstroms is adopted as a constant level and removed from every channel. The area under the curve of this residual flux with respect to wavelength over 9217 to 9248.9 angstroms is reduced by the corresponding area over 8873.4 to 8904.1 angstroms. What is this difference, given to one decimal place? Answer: -2.5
